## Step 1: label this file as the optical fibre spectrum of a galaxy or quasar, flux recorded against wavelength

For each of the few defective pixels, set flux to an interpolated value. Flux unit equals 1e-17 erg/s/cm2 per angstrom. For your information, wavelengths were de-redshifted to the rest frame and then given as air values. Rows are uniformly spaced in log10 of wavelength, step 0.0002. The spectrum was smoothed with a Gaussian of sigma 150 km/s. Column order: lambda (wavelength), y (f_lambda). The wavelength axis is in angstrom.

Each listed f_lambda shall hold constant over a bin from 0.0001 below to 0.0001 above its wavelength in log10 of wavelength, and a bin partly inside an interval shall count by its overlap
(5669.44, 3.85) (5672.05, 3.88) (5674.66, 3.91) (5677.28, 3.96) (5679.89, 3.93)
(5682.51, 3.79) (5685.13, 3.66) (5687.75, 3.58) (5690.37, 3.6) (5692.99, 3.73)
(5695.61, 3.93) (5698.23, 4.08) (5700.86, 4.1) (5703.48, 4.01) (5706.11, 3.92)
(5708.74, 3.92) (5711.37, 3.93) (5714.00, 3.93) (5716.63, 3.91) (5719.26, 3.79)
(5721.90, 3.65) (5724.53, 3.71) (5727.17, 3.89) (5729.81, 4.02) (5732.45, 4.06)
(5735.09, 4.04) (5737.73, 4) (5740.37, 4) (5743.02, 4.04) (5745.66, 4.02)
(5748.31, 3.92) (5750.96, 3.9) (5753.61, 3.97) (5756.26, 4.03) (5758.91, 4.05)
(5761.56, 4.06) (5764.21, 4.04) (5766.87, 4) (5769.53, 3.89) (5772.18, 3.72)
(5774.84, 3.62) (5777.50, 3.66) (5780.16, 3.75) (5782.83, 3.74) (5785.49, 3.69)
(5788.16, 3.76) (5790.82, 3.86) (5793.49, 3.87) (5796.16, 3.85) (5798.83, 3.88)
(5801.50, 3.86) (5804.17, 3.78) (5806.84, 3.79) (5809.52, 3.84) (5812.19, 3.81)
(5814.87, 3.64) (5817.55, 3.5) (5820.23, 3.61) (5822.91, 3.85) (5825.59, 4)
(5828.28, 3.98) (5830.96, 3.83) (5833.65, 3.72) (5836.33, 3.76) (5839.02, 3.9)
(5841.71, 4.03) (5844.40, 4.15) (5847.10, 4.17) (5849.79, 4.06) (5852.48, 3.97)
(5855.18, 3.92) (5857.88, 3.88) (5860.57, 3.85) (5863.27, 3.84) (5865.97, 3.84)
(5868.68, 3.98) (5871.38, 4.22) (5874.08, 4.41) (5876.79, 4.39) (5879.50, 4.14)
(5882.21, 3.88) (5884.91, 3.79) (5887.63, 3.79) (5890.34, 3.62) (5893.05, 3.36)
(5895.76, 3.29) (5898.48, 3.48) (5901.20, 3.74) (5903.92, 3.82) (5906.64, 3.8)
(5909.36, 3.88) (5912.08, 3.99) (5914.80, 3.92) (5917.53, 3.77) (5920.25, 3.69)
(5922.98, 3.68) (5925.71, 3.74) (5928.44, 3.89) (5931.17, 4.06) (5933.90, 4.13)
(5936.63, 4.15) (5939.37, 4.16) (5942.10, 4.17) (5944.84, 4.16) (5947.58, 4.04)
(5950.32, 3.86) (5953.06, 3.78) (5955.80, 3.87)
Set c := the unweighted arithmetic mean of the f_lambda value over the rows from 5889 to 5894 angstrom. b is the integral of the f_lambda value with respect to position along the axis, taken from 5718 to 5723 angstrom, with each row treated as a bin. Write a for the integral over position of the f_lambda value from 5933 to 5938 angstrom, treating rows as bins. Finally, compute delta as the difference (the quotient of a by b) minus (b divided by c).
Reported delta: -4.2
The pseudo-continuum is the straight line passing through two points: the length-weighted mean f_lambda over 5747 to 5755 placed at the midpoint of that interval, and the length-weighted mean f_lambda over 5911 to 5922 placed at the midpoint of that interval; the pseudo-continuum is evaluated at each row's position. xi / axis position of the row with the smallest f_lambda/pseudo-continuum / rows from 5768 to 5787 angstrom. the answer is 5774.84 angstrom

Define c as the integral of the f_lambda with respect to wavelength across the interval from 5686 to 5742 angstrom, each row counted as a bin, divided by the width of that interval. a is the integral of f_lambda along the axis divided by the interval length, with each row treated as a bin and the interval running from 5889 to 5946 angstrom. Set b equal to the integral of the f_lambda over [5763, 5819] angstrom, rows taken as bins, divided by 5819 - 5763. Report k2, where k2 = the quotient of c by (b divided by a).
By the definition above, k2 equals 3.94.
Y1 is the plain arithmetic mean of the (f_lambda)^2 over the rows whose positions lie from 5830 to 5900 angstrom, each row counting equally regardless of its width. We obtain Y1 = 15.2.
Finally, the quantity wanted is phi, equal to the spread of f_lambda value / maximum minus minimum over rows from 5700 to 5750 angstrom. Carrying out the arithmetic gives 0.45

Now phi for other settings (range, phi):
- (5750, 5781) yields 0.44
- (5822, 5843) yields 0.31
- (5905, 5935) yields 0.45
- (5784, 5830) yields 0.50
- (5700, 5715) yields 0.18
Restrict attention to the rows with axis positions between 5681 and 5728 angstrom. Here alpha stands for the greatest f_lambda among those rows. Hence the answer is 4.1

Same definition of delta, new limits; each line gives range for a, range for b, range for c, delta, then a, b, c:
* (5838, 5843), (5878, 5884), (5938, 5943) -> -4.9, 19.8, 24.0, 4.2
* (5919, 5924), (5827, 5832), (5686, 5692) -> -4.5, 18.4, 19.6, 3.6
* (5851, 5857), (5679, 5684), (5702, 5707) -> -3.6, 23.6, 19.2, 4.0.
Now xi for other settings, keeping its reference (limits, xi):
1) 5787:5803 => 5788.16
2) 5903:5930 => 5922.98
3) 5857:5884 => 5863.27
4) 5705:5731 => 5721.90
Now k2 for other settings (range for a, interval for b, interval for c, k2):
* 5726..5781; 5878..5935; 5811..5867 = 4.03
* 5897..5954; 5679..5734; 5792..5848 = 3.88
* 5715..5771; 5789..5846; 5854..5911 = 3.97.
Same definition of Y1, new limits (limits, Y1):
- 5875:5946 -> 15.0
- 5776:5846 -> 14.5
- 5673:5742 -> 15.1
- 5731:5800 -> 15.2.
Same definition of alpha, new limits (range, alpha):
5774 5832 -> 4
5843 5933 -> 4.41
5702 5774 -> 4.06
